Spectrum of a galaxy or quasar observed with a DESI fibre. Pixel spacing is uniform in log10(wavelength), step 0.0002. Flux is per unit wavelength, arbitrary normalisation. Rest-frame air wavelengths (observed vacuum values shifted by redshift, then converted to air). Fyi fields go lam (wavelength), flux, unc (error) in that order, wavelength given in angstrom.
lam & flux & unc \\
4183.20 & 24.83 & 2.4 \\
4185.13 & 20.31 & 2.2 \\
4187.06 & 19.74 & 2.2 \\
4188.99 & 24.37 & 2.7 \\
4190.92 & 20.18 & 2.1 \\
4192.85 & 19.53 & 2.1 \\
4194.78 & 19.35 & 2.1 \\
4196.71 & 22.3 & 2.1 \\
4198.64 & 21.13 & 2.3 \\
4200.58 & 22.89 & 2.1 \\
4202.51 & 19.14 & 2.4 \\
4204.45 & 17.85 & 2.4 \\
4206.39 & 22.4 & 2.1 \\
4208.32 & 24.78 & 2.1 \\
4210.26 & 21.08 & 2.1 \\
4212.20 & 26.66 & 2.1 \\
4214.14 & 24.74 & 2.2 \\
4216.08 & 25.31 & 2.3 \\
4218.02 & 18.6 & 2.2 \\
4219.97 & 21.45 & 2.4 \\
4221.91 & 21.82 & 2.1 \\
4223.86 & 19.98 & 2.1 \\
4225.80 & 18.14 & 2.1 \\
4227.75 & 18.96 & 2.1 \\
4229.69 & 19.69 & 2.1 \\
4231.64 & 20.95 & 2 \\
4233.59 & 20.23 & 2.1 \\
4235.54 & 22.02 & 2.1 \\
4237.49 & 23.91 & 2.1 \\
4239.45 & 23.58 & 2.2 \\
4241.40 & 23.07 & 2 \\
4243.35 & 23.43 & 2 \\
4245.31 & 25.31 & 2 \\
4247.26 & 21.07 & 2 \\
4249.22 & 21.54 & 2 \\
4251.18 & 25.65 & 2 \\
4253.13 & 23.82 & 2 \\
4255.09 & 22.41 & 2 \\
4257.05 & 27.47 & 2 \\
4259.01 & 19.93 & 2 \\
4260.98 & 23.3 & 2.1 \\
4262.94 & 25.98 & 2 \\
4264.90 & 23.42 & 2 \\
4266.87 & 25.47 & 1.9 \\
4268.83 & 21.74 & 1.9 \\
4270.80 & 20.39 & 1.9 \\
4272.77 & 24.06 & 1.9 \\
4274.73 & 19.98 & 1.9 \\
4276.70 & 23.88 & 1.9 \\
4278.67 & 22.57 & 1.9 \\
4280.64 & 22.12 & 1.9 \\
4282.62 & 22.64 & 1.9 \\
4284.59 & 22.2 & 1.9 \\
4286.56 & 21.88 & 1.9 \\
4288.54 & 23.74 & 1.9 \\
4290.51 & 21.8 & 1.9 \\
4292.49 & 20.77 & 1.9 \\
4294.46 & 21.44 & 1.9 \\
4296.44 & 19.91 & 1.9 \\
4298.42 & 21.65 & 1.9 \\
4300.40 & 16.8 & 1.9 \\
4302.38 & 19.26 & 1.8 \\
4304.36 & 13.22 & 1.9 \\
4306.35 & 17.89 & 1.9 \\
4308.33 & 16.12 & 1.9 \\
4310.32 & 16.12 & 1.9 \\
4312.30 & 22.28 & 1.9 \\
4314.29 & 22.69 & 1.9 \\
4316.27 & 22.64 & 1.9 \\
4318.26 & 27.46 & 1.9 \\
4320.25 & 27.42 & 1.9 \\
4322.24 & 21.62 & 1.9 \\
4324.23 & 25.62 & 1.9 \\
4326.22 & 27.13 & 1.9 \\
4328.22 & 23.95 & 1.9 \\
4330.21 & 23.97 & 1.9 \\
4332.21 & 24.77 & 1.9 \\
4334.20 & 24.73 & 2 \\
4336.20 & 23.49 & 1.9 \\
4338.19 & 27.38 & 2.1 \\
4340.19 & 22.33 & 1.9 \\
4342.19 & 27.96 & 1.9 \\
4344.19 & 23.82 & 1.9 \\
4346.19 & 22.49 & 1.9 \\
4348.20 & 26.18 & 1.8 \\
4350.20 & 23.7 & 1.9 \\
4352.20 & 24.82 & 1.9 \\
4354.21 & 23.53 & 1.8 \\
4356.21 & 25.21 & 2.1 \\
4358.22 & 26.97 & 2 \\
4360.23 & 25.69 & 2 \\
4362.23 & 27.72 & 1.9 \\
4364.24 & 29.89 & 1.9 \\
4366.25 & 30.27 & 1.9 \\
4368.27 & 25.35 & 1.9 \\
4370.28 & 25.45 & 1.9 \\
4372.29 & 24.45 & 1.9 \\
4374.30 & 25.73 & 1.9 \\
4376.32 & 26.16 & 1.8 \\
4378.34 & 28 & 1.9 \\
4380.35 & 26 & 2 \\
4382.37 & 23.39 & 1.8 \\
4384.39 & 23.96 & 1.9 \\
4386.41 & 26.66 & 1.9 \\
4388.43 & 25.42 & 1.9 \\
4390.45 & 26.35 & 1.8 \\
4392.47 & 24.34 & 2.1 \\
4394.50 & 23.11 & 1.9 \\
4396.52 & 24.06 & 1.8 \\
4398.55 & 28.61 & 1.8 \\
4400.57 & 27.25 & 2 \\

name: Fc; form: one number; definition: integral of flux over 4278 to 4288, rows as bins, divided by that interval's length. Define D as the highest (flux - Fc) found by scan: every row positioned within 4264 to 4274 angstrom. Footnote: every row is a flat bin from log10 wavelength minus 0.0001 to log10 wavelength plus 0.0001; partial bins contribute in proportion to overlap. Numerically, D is 3.1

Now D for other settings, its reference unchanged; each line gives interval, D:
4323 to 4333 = 4.8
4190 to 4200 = 0.0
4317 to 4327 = 5.1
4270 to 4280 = 1.7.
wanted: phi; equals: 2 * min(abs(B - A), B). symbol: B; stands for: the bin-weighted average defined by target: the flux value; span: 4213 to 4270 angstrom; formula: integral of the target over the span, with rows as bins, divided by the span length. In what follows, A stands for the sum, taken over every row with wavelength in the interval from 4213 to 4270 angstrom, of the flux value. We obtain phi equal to 45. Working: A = 653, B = 22.5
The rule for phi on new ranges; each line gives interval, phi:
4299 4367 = 47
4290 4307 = 38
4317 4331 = 51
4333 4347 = 49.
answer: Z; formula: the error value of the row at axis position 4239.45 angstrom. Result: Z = 2.20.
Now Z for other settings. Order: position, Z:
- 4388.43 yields 1.90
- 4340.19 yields 1.90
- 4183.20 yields 2.40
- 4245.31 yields 2.00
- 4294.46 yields 1.90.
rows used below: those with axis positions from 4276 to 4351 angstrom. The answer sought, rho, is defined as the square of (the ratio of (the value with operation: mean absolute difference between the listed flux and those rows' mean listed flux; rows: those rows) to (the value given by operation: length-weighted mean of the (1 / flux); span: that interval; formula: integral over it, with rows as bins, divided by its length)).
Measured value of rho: 2750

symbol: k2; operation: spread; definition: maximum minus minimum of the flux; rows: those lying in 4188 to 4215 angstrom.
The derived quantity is 8.8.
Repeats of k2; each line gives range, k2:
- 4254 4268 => 7.5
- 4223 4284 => 9.3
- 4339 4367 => 7.9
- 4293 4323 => 14.2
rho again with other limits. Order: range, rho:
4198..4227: 2211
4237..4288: 1111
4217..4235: 404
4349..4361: 585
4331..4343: 1805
